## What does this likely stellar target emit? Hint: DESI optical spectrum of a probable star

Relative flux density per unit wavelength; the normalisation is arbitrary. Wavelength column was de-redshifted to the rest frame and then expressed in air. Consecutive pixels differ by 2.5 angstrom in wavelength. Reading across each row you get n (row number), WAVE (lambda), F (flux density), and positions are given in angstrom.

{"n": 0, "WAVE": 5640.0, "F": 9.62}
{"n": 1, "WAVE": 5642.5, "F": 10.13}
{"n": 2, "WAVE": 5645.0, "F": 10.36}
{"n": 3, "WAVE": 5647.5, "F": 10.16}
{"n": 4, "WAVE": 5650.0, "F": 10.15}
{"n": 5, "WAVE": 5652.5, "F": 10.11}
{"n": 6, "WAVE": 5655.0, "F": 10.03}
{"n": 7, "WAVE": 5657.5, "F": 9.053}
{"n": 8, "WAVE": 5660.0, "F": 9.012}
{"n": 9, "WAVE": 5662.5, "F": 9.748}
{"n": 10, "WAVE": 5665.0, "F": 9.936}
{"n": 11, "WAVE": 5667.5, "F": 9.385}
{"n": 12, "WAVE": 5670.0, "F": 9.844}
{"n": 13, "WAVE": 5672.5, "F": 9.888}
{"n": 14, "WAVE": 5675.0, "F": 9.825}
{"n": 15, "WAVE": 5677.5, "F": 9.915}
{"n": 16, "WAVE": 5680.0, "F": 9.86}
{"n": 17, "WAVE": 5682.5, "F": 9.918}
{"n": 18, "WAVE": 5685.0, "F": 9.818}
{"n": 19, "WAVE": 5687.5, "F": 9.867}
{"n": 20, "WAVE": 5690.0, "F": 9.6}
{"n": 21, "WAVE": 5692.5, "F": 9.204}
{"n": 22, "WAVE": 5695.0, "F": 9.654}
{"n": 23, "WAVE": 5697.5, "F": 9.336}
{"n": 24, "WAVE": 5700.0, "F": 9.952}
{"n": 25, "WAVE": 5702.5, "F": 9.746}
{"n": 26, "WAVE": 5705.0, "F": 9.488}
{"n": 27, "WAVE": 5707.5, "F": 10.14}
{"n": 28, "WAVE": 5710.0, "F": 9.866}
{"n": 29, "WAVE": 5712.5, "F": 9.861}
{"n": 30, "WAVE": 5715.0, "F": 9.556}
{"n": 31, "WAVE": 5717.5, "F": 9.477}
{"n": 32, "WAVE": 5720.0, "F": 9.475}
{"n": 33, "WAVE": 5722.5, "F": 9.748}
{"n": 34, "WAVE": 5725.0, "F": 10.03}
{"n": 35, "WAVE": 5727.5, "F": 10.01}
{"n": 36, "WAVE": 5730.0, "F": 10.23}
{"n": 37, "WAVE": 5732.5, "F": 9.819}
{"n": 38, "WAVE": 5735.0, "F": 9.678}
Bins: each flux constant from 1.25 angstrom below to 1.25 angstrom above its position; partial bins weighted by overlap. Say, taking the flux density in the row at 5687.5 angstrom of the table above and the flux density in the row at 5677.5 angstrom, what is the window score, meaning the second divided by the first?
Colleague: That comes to 1.00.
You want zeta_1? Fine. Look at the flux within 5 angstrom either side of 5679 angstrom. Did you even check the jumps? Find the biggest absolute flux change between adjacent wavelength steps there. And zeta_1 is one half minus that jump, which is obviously 0.41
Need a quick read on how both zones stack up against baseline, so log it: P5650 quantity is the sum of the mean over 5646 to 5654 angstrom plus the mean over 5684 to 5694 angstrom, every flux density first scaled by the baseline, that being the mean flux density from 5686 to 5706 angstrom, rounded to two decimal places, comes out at 2.06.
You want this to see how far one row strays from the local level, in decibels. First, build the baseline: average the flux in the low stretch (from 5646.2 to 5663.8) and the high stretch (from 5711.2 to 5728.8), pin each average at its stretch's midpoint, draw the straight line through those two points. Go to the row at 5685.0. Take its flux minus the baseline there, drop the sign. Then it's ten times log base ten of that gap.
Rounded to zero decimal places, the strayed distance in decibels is -11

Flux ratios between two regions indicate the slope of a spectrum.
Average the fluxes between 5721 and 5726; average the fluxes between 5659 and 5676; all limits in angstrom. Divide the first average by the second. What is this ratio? 1.02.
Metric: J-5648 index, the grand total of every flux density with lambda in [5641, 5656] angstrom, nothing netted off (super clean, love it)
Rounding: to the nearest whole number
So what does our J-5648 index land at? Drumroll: 61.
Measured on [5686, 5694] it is 29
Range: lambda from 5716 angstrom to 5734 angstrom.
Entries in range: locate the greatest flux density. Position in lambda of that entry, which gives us 5730.0 angstrom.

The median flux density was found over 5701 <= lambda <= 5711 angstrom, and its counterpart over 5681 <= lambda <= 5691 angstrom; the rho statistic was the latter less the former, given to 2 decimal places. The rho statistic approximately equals 0.04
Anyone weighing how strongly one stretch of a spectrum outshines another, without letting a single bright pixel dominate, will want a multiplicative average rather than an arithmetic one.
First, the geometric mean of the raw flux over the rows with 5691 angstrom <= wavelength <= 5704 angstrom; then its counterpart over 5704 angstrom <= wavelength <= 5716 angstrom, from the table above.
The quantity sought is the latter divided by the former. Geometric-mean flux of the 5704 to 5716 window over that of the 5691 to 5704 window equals 1.021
